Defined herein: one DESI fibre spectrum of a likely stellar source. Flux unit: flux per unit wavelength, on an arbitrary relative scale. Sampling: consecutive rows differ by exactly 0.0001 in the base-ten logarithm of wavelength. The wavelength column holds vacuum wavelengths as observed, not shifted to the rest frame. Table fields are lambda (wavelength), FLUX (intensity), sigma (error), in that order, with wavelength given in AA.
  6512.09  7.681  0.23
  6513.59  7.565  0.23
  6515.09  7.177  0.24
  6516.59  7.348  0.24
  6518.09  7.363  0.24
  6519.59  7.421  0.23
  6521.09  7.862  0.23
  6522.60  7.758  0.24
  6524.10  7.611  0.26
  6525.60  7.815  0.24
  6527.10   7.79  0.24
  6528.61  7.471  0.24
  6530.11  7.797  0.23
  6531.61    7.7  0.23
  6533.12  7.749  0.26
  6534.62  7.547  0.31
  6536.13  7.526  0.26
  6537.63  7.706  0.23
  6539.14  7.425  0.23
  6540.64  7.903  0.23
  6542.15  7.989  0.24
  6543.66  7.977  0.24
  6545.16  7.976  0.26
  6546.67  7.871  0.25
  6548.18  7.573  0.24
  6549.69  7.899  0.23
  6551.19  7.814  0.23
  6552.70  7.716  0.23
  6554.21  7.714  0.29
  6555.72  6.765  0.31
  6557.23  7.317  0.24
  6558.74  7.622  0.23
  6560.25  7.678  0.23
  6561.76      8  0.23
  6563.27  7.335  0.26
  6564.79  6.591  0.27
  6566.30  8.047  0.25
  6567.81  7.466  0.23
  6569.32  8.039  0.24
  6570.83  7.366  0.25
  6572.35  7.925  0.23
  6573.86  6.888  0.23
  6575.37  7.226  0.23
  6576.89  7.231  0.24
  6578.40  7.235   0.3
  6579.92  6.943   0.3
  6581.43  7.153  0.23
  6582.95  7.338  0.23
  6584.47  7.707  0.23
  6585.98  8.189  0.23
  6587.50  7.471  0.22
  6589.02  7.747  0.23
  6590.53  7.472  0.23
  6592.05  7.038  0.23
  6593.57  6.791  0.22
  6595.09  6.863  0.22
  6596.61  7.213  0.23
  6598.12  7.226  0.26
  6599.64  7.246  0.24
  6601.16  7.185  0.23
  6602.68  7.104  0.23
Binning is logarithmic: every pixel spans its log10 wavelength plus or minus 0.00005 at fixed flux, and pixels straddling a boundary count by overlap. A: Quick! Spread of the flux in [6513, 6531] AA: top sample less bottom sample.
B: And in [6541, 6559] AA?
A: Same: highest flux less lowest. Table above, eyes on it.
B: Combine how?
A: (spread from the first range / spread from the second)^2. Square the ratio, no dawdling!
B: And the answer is 0.31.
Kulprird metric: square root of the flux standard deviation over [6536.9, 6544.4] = 0.5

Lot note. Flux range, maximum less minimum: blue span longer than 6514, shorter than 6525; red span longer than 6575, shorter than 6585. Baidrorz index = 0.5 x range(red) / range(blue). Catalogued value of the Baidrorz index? 0.56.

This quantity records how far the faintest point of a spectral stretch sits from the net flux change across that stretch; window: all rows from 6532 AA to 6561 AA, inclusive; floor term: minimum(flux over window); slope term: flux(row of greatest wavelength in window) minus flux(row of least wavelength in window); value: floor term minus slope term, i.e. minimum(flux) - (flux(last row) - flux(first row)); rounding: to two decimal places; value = 6.84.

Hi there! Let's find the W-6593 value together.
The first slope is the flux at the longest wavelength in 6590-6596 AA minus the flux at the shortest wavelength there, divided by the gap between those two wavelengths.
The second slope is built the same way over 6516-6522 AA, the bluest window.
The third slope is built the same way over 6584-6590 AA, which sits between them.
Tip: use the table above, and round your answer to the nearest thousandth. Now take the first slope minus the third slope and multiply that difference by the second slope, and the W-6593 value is -0.016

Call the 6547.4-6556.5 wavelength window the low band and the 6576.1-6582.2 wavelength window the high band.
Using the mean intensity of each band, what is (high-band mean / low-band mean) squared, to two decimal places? 0.89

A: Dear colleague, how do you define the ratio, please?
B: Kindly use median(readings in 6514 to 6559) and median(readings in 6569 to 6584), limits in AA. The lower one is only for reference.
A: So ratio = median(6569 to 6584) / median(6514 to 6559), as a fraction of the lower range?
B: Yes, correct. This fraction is 0.938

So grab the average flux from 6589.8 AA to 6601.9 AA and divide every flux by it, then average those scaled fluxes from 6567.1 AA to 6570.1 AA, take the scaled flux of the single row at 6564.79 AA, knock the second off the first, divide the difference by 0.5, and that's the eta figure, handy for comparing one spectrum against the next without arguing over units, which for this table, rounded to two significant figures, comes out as 0.33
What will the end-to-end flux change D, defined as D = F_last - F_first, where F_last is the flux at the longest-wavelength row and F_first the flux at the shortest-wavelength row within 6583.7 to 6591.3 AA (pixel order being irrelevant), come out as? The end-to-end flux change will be -0.2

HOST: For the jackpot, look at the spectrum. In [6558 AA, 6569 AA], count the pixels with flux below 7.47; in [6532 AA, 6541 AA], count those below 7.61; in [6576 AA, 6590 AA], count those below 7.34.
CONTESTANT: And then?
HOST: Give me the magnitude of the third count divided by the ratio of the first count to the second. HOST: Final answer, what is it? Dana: 5.0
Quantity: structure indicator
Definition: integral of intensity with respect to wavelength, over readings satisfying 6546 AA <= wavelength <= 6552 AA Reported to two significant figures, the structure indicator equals 47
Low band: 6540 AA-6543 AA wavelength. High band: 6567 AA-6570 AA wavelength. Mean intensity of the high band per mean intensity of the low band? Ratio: 0.98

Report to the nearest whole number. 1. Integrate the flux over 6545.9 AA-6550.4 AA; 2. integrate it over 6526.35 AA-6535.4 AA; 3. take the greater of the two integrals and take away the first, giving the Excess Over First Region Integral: 34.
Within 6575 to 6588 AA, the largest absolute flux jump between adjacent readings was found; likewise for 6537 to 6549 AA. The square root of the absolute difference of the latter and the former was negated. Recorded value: -0.49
